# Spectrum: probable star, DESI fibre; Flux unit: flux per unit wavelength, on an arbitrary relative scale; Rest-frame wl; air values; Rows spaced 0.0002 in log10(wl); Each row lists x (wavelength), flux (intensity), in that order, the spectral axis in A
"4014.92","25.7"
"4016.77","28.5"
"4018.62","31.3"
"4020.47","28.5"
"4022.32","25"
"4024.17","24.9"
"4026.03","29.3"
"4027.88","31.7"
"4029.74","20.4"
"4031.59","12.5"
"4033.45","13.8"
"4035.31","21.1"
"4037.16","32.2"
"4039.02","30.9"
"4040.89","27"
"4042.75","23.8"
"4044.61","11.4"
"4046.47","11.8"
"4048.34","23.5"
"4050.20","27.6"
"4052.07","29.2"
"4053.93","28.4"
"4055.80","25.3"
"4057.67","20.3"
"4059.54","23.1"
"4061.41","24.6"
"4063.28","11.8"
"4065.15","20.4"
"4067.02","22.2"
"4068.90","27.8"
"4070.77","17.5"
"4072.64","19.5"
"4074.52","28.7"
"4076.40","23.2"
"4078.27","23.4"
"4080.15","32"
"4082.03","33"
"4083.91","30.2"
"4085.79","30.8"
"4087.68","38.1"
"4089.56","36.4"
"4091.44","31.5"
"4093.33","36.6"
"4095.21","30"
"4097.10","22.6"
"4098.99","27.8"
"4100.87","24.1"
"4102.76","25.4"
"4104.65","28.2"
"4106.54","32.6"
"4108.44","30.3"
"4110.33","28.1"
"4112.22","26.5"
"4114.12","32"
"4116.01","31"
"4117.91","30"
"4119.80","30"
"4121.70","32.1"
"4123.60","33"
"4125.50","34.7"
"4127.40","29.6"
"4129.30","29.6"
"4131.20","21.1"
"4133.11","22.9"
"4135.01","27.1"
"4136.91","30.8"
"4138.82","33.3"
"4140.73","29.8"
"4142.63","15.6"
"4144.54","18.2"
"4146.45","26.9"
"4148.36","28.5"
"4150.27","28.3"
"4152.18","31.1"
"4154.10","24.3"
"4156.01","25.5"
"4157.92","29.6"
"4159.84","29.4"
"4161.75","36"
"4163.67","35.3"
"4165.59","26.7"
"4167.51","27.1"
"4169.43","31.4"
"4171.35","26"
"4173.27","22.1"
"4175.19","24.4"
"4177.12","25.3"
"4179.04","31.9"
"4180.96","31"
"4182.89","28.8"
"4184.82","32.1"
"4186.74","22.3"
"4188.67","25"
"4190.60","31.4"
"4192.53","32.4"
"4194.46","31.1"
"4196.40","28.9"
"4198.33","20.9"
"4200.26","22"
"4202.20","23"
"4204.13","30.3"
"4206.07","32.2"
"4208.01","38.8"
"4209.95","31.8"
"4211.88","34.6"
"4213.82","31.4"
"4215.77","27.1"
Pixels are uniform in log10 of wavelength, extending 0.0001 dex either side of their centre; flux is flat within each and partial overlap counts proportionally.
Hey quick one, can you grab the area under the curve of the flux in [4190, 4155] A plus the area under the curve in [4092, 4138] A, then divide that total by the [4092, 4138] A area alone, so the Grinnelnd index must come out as 1.7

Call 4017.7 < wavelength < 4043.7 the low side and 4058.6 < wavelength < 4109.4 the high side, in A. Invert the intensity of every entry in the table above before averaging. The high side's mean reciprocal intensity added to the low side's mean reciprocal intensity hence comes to 0.082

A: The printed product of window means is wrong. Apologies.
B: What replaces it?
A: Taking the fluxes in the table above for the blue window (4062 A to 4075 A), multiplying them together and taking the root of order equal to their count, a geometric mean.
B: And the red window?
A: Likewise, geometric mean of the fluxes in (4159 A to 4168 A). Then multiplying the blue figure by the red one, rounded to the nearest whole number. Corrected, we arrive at 624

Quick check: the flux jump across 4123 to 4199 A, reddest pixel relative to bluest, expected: -12.1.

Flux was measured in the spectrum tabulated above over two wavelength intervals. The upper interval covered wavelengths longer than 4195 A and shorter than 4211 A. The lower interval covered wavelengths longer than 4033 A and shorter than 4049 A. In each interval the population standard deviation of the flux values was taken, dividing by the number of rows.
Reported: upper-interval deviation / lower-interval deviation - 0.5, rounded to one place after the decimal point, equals 0.3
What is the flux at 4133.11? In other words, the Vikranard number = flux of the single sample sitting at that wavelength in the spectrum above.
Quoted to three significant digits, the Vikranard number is 22.9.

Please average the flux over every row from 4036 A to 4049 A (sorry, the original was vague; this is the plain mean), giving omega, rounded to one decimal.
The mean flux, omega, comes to 22.9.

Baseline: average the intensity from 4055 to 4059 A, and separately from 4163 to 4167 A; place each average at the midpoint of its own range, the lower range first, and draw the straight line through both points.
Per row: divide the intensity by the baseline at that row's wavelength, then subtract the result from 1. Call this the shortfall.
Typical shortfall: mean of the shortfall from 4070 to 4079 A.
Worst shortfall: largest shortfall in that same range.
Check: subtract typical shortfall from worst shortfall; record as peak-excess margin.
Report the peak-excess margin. 0.20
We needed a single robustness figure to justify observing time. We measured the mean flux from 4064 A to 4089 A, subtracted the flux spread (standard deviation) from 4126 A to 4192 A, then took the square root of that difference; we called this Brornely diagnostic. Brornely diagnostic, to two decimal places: 4.71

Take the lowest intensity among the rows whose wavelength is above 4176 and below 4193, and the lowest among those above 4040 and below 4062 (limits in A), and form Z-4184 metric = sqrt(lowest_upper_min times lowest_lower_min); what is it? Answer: 16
